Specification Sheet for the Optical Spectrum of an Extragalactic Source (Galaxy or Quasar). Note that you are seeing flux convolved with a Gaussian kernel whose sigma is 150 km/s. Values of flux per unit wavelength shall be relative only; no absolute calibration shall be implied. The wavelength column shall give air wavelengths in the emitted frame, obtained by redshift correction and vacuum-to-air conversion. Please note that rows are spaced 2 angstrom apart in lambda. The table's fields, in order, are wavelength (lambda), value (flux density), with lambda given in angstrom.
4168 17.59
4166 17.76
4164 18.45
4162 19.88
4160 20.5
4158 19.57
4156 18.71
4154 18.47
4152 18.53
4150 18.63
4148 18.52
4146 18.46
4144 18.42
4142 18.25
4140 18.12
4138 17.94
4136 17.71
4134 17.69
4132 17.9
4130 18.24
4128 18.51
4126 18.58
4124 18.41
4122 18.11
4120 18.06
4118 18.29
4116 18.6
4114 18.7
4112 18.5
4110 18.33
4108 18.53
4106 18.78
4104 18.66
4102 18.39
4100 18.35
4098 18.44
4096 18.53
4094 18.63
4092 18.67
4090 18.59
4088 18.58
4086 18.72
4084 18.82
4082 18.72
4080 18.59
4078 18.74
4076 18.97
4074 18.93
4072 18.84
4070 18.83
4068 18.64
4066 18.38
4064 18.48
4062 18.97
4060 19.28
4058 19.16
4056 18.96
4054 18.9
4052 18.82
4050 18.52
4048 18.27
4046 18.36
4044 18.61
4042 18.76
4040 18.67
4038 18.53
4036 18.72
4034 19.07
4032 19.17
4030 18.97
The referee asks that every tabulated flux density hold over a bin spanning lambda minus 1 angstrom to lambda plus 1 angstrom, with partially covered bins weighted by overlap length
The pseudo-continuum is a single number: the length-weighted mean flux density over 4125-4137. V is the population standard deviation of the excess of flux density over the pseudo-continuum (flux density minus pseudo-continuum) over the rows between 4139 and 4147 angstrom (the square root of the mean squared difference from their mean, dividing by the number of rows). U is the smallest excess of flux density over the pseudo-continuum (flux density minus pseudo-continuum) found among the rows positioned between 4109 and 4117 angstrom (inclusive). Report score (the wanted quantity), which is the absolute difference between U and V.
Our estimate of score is 0.09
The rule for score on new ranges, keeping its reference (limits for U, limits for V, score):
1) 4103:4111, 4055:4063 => 0.09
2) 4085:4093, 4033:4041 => 0.28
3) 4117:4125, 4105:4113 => 0.21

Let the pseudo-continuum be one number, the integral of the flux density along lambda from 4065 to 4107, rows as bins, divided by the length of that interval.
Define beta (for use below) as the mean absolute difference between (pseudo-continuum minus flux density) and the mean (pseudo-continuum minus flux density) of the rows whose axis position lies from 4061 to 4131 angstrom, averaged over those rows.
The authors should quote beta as 0.175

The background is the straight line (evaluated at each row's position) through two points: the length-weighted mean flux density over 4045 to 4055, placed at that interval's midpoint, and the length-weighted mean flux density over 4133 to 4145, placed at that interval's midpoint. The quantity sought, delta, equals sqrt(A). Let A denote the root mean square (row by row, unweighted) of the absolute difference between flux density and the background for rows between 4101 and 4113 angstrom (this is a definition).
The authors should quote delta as 0.59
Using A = 0.345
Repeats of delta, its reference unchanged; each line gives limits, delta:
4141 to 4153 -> 0.72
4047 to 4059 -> 0.62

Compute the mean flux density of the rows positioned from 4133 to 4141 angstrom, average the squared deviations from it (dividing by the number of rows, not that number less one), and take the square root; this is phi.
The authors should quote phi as 0.177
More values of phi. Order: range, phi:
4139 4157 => 0.170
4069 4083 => 0.121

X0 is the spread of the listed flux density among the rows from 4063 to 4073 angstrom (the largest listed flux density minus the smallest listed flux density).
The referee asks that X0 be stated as 0.46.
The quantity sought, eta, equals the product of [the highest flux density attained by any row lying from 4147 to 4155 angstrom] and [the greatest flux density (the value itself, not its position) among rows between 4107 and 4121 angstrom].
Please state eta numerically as 348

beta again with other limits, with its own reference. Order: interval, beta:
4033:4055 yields 0.181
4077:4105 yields 0.106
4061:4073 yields 0.190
